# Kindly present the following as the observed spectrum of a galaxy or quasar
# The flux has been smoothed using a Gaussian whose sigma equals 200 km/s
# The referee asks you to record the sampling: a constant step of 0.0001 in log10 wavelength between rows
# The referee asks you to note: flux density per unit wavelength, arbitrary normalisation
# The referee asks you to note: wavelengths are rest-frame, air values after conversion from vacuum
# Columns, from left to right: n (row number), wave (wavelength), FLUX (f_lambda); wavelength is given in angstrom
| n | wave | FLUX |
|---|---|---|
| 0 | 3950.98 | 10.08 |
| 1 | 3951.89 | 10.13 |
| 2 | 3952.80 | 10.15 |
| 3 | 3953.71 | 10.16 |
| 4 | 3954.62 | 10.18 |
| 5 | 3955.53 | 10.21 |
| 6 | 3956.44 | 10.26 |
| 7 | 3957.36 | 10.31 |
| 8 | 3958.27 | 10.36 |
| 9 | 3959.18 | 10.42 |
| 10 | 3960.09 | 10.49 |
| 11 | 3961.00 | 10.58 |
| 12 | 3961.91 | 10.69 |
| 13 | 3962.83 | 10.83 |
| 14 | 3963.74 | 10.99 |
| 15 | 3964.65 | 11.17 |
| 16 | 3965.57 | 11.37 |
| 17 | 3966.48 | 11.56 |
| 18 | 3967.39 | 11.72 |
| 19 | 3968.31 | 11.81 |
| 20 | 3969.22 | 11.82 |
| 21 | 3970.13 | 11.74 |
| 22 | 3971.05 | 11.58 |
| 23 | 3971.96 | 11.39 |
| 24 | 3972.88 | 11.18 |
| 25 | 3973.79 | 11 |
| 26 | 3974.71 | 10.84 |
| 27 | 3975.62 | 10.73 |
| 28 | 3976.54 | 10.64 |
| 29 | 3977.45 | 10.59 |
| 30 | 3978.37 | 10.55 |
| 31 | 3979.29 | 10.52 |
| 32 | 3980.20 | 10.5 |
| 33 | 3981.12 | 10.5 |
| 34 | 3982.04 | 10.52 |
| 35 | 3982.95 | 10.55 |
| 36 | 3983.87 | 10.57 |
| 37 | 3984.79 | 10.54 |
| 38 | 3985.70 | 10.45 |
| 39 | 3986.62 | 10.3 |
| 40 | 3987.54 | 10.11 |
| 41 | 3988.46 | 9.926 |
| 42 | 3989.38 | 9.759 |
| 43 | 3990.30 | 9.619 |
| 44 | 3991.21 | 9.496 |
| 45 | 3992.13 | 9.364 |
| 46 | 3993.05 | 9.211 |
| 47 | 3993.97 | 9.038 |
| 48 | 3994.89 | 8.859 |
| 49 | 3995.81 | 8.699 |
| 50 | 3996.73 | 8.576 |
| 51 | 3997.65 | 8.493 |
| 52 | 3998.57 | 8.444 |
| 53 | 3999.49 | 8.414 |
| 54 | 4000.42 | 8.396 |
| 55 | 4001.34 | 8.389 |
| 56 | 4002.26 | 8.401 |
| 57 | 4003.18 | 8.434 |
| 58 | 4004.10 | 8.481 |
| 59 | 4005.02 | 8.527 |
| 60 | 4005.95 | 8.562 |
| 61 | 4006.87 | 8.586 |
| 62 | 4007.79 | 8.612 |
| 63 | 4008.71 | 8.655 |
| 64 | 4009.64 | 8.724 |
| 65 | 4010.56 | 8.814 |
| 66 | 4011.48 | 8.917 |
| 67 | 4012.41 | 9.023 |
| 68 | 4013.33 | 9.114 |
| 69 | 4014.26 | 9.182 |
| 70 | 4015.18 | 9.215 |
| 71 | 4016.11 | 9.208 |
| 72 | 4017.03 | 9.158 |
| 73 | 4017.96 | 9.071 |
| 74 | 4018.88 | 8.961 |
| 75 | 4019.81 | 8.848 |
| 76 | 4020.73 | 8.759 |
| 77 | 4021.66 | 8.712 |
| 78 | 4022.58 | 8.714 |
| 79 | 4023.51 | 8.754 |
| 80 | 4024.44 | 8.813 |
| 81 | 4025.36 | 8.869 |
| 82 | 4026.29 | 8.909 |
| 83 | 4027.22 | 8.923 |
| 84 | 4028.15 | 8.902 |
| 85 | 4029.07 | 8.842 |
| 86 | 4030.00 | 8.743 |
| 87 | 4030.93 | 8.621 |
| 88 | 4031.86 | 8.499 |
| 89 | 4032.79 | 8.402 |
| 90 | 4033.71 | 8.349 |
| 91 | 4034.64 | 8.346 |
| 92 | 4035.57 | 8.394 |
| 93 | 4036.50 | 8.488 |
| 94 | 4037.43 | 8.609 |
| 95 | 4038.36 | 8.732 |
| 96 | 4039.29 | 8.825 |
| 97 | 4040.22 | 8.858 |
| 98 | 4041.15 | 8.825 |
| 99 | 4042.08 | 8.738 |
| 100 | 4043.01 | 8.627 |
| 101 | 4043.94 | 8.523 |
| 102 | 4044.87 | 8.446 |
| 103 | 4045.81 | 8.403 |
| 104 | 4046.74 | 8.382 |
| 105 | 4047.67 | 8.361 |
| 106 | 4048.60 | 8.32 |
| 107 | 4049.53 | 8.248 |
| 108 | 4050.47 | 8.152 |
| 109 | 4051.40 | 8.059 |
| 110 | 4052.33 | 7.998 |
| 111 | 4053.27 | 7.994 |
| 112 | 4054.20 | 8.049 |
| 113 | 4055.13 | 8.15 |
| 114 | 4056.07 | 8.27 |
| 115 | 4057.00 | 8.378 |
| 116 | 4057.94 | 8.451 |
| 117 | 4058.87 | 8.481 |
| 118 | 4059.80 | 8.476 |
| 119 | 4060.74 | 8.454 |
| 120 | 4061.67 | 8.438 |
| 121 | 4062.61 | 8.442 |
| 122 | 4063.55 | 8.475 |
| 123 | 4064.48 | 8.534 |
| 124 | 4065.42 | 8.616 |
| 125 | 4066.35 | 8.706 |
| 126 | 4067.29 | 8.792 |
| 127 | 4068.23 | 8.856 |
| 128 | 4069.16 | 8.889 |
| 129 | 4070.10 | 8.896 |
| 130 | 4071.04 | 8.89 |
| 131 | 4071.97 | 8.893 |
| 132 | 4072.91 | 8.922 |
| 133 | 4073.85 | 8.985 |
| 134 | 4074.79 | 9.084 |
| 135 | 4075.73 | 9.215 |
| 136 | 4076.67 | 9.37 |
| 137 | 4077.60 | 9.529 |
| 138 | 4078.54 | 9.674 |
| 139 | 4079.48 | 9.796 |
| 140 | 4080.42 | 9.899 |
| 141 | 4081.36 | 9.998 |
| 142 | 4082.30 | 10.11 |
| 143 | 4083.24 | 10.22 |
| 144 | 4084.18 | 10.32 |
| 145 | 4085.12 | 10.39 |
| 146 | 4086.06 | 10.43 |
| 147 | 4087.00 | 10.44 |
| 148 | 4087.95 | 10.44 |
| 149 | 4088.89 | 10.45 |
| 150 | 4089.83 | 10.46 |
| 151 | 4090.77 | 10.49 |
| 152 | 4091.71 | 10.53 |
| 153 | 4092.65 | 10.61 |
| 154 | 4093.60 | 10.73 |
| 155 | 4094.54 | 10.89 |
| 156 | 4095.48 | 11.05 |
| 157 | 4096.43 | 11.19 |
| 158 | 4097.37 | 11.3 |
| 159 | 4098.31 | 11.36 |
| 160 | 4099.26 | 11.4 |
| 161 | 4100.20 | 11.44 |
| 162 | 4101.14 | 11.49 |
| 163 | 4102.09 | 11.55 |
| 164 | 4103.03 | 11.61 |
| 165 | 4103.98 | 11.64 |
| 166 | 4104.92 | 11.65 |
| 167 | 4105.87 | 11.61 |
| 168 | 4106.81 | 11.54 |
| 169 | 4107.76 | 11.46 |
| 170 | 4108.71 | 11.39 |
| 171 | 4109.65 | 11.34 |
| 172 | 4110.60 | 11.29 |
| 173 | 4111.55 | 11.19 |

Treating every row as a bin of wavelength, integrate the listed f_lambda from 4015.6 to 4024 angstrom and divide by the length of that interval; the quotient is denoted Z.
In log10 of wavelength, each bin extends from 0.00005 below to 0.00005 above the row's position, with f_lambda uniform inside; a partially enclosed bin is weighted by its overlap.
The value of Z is 8.9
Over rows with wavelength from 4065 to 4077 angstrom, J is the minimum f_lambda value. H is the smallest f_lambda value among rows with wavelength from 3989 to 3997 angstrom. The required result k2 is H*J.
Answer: 74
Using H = 8.576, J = 8.616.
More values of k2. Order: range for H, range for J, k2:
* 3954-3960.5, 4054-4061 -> 82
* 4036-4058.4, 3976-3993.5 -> 74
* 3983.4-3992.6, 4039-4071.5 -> 75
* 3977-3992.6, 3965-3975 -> 102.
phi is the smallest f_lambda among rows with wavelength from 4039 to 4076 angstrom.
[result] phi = 7.994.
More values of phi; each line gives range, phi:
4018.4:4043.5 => 8.346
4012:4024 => 8.712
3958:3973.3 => 10.36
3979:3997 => 8.576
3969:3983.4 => 10.5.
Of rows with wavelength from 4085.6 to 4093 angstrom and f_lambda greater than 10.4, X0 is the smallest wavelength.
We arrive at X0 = 4086.06 angstrom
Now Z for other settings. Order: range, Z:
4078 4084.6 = 10.0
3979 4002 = 9.6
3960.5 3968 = 11.1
